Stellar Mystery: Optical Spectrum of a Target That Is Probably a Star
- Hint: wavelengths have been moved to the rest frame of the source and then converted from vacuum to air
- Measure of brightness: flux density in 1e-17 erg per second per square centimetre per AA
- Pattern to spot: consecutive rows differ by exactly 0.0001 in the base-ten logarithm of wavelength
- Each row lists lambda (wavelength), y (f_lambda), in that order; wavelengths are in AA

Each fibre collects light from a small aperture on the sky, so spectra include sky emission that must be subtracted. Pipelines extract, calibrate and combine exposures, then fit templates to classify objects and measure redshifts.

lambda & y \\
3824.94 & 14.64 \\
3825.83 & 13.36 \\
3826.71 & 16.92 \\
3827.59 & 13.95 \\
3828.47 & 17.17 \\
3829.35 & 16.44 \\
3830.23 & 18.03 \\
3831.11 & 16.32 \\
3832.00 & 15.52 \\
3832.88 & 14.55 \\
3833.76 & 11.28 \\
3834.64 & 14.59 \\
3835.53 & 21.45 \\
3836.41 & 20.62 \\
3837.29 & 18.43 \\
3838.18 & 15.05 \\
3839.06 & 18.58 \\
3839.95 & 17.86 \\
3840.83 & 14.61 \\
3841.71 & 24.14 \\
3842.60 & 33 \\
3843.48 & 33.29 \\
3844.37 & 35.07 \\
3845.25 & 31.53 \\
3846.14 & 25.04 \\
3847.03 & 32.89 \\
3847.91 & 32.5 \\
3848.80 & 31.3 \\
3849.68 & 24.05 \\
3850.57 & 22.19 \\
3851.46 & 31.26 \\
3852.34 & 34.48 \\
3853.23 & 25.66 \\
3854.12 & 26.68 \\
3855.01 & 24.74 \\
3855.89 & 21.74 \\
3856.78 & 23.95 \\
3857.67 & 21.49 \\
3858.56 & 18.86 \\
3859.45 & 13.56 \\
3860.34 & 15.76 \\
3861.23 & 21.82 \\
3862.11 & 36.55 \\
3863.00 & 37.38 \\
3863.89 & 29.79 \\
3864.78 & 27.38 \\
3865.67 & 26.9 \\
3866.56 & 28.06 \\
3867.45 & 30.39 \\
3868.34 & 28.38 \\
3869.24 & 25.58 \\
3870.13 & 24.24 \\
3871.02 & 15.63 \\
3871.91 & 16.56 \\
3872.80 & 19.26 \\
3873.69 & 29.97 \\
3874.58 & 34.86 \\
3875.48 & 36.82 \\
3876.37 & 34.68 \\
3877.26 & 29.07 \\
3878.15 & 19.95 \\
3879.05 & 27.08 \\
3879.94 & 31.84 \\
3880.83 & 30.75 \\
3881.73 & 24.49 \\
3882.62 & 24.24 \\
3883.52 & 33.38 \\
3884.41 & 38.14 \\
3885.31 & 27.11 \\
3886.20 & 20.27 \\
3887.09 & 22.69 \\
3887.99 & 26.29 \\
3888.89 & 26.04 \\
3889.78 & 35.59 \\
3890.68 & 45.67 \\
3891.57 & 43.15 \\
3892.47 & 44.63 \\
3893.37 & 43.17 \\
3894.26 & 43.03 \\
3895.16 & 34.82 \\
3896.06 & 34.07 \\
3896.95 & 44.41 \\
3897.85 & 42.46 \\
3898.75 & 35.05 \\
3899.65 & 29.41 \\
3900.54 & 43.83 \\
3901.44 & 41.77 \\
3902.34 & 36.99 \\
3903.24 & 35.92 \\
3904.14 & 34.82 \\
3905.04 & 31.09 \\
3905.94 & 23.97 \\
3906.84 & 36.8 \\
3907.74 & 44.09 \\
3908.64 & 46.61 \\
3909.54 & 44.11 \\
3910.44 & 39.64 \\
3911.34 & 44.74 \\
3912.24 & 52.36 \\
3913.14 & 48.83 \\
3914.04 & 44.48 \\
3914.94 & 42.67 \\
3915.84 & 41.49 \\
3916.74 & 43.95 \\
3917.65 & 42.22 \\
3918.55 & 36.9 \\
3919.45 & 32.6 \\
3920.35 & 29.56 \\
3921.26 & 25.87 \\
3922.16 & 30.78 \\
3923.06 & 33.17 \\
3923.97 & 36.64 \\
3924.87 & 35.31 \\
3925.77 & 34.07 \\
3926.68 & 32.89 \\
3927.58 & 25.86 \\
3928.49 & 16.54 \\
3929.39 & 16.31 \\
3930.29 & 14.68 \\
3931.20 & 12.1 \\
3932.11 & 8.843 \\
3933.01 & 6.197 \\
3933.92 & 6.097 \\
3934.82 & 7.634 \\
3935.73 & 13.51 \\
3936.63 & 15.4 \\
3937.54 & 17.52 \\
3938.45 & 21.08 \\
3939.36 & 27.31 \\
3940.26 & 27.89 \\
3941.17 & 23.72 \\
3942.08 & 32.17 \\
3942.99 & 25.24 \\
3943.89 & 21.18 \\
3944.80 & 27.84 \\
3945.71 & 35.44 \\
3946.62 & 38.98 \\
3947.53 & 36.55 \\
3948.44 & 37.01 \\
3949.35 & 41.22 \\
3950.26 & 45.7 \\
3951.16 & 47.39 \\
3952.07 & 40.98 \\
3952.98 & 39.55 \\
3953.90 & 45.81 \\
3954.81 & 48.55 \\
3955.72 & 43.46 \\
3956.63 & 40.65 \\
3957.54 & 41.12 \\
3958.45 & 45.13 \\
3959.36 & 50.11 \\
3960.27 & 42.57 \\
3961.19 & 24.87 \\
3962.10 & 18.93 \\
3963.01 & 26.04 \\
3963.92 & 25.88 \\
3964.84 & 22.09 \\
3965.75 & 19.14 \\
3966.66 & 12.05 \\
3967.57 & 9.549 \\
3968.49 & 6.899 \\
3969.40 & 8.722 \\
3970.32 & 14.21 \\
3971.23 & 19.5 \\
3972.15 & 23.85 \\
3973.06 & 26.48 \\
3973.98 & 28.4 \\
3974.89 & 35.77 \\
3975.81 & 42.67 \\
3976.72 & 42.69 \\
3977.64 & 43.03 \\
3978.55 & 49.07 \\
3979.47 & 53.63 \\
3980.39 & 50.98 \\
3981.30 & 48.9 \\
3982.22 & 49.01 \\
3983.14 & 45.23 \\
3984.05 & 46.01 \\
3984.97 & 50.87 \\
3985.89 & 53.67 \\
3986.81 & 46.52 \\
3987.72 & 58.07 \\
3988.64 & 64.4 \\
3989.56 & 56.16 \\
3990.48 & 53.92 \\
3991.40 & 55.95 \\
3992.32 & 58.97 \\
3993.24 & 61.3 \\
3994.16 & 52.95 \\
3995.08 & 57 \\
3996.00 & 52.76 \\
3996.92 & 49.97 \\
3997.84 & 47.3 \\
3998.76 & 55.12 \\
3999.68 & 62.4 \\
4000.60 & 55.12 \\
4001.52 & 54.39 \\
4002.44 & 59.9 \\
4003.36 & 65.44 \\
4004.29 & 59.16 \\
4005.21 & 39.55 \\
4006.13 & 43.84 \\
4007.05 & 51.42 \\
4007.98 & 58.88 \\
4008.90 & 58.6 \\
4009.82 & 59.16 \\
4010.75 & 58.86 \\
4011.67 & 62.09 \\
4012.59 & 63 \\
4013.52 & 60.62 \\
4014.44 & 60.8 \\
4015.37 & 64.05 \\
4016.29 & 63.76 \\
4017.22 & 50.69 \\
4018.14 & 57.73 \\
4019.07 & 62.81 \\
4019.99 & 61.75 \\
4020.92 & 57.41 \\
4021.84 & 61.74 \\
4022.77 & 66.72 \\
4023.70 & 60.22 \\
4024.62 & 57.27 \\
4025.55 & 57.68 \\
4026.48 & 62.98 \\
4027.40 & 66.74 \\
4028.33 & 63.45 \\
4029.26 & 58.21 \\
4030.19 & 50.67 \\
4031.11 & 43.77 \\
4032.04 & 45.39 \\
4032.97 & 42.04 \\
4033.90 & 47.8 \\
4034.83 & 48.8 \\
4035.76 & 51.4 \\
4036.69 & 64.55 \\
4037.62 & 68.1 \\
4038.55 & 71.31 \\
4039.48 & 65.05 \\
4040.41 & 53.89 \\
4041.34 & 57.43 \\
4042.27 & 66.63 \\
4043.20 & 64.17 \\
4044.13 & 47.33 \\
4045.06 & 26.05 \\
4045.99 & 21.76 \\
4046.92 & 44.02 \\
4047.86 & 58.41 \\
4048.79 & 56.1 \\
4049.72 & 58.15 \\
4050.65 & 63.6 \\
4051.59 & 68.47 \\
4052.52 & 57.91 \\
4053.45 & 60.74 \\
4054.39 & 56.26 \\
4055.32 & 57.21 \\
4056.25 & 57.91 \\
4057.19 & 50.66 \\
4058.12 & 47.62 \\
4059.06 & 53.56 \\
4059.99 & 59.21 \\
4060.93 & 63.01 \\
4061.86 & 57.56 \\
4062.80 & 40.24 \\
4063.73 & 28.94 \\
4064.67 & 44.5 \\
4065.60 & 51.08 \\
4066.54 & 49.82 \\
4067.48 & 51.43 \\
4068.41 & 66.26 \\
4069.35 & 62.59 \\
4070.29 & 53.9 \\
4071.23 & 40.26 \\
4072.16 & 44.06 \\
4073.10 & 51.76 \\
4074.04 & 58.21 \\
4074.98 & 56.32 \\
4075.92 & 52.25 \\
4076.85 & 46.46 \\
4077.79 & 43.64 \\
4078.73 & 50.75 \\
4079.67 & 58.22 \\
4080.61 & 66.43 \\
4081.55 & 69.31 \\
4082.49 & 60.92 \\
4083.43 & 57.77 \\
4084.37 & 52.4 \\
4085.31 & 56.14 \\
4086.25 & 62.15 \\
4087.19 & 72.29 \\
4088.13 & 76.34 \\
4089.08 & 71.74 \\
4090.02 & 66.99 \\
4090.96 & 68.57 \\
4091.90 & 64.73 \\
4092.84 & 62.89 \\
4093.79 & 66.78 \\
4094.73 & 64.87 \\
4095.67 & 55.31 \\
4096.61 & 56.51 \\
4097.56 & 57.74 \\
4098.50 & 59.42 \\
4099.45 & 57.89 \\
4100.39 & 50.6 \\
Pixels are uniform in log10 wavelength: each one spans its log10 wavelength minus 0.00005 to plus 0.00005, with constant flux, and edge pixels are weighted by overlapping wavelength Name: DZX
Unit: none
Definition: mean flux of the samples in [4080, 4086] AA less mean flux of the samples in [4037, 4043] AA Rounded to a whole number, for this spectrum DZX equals -3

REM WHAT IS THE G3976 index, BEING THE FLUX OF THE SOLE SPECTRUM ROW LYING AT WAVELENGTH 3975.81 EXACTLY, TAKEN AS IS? 42.67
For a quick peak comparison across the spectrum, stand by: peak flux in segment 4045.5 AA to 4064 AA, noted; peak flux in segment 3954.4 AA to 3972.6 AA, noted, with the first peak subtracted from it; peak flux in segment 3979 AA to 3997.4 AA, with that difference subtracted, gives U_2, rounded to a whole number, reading 83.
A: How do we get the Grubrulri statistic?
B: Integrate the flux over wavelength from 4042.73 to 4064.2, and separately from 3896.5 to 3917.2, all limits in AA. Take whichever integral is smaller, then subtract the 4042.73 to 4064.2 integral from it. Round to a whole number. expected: -283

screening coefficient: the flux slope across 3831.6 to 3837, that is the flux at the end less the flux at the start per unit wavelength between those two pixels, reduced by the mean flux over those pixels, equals -15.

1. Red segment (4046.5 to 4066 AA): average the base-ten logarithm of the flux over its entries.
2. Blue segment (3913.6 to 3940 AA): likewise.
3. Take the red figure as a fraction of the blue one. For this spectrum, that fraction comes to 1.28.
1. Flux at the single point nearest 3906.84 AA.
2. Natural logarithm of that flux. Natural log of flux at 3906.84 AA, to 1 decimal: 3.6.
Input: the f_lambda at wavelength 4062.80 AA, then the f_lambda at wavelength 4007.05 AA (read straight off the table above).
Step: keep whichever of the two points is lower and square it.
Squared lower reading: 1619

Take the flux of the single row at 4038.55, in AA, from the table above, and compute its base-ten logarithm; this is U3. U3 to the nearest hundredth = 1.85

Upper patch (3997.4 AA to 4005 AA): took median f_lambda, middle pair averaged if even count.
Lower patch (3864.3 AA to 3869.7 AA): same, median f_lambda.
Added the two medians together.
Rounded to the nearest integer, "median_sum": 85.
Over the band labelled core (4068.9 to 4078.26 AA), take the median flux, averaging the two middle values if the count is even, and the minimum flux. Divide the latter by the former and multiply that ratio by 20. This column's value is 15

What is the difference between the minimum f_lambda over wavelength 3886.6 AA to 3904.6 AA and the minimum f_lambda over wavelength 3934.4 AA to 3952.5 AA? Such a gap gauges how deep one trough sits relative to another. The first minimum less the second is 15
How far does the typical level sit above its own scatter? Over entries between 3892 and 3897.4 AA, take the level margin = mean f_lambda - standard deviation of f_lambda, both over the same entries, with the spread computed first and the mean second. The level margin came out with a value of 36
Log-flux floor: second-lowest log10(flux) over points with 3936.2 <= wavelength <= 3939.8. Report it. 1.24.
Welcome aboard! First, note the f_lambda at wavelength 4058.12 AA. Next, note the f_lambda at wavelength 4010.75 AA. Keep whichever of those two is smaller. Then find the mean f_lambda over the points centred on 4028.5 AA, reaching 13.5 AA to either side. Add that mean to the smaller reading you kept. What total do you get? 106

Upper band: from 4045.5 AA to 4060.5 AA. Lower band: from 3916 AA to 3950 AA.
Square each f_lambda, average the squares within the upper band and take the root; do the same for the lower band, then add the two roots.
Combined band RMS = 84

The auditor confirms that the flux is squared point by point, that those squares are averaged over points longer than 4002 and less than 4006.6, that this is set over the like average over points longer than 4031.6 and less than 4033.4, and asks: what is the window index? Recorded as 1.55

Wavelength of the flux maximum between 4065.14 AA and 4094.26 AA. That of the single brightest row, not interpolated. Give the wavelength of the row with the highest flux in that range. 4088.13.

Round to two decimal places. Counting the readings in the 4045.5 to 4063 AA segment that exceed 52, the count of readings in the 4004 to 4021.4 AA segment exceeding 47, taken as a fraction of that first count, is 1.21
